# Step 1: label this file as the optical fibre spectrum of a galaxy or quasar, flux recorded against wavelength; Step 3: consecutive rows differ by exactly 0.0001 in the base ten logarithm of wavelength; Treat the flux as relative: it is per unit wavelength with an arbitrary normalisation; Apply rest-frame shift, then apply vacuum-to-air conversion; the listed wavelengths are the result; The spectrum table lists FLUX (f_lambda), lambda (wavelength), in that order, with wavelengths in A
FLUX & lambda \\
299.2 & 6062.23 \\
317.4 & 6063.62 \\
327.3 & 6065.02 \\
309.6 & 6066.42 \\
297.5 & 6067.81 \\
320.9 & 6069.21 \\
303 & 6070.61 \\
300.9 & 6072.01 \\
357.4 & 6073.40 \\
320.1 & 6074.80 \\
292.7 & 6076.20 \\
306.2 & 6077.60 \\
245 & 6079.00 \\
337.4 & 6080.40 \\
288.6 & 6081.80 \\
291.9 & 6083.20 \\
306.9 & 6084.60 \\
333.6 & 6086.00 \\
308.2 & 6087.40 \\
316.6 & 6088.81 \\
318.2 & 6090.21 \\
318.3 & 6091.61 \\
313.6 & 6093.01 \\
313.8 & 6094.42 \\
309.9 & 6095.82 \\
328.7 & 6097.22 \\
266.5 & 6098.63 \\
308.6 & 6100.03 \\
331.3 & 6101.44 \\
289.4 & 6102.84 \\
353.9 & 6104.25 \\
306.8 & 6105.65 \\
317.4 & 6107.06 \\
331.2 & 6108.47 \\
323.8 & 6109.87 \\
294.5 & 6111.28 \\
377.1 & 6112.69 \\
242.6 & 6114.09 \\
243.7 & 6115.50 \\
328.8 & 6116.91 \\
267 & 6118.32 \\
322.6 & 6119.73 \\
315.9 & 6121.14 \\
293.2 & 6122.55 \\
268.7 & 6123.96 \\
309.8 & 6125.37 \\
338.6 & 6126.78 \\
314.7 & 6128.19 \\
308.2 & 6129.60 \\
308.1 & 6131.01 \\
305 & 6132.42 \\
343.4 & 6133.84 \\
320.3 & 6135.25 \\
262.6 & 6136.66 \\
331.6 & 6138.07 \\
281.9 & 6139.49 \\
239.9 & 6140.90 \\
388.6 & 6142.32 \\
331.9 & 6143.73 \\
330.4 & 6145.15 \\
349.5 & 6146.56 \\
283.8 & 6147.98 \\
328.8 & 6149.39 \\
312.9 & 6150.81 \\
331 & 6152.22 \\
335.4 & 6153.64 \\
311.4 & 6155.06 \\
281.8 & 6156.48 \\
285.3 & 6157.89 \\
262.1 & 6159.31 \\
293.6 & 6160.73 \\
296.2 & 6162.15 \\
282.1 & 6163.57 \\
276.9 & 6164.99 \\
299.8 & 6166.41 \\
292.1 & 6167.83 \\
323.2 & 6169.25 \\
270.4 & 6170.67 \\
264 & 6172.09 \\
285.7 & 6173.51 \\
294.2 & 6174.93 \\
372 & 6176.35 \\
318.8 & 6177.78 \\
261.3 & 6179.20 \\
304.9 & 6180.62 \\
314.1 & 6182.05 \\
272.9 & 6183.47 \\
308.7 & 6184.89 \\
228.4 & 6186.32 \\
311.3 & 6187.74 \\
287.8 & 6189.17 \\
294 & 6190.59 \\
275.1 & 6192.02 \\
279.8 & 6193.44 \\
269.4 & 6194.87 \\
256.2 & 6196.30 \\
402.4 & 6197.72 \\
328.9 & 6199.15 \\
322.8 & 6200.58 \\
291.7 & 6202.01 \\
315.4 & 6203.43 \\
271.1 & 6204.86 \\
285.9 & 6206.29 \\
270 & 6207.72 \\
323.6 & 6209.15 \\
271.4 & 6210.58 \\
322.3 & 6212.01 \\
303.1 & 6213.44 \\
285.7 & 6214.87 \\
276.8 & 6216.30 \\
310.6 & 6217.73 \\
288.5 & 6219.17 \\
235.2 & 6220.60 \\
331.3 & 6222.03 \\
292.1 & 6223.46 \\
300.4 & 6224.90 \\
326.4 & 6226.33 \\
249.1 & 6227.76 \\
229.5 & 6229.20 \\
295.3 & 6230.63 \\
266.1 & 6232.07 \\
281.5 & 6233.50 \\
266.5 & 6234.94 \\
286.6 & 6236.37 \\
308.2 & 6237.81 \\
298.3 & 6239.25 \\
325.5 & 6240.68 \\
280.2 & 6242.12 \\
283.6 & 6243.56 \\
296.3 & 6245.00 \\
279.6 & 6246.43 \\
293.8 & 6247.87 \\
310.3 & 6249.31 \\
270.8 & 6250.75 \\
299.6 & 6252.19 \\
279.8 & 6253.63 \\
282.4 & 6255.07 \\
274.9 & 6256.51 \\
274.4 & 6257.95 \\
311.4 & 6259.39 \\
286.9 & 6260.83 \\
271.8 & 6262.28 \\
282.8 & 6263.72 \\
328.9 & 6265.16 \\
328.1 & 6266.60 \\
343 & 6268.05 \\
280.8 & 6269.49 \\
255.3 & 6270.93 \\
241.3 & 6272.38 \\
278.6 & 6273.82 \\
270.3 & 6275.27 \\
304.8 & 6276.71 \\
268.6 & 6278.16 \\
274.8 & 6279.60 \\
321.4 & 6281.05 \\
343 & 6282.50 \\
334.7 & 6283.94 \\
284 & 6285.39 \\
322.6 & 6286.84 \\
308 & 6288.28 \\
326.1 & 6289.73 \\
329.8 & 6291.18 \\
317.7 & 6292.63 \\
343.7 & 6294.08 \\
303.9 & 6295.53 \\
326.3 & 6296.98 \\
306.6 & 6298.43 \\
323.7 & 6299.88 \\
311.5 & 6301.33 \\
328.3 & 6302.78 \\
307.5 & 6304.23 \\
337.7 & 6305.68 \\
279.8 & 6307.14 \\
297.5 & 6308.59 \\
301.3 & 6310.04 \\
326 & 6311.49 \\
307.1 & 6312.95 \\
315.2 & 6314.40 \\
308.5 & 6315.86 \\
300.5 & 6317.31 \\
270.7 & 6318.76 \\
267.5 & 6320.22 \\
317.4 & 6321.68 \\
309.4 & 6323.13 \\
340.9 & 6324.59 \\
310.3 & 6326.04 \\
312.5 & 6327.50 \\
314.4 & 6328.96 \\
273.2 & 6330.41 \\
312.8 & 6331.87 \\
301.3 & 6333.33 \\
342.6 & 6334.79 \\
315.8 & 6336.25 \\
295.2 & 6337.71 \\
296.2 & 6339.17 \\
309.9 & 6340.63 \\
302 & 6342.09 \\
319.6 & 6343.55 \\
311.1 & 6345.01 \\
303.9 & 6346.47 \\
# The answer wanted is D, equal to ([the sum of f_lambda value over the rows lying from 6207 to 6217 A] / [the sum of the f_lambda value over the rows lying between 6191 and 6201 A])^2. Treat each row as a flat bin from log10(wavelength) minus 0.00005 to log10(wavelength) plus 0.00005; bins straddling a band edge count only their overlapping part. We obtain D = 0.92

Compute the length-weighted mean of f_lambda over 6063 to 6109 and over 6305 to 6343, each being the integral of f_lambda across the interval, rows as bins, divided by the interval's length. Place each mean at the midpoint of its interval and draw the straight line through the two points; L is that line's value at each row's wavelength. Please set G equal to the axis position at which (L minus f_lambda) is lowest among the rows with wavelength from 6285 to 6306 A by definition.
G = 6294.08 A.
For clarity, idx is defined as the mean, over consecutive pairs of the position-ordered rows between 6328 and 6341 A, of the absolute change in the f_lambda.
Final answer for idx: 24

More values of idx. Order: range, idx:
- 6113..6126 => 37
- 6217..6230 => 43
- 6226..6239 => 33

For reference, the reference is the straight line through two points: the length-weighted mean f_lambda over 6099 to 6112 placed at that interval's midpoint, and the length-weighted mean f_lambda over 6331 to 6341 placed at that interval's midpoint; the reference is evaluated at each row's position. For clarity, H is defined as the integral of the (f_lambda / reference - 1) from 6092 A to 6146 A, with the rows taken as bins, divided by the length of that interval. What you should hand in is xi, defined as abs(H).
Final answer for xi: 0.019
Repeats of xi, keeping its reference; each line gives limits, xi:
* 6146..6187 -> 0.053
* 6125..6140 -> 0.012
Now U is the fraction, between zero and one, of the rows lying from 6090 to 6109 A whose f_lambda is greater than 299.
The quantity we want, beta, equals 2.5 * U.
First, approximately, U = 0.9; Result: 2.1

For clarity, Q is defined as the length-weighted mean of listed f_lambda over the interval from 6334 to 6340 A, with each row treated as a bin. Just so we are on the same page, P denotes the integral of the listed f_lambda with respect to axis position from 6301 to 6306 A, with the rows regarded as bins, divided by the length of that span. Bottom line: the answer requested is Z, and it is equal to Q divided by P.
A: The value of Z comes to 0.97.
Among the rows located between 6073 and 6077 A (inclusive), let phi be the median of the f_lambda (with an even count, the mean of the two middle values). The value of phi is 320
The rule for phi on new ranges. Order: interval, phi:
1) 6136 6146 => 330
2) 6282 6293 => 324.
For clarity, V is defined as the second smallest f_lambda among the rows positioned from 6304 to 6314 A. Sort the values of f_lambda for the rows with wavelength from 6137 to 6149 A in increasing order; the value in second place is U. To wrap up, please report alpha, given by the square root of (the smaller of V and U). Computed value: 16.8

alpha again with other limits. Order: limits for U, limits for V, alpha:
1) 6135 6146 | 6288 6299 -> 16.2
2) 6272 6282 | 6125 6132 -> 16.4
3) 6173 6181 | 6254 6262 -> 16.6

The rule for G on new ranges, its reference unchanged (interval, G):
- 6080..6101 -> 6080.40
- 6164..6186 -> 6176.35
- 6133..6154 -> 6142.32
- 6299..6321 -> 6305.68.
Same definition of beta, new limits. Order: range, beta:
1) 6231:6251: 0.5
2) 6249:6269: 1.1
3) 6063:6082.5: 1.8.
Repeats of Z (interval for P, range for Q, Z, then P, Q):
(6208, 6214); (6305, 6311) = 1.01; 303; 305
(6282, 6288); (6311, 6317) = 0.98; 320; 313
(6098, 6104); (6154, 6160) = 0.95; 303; 288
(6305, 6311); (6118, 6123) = 0.99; 305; 302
